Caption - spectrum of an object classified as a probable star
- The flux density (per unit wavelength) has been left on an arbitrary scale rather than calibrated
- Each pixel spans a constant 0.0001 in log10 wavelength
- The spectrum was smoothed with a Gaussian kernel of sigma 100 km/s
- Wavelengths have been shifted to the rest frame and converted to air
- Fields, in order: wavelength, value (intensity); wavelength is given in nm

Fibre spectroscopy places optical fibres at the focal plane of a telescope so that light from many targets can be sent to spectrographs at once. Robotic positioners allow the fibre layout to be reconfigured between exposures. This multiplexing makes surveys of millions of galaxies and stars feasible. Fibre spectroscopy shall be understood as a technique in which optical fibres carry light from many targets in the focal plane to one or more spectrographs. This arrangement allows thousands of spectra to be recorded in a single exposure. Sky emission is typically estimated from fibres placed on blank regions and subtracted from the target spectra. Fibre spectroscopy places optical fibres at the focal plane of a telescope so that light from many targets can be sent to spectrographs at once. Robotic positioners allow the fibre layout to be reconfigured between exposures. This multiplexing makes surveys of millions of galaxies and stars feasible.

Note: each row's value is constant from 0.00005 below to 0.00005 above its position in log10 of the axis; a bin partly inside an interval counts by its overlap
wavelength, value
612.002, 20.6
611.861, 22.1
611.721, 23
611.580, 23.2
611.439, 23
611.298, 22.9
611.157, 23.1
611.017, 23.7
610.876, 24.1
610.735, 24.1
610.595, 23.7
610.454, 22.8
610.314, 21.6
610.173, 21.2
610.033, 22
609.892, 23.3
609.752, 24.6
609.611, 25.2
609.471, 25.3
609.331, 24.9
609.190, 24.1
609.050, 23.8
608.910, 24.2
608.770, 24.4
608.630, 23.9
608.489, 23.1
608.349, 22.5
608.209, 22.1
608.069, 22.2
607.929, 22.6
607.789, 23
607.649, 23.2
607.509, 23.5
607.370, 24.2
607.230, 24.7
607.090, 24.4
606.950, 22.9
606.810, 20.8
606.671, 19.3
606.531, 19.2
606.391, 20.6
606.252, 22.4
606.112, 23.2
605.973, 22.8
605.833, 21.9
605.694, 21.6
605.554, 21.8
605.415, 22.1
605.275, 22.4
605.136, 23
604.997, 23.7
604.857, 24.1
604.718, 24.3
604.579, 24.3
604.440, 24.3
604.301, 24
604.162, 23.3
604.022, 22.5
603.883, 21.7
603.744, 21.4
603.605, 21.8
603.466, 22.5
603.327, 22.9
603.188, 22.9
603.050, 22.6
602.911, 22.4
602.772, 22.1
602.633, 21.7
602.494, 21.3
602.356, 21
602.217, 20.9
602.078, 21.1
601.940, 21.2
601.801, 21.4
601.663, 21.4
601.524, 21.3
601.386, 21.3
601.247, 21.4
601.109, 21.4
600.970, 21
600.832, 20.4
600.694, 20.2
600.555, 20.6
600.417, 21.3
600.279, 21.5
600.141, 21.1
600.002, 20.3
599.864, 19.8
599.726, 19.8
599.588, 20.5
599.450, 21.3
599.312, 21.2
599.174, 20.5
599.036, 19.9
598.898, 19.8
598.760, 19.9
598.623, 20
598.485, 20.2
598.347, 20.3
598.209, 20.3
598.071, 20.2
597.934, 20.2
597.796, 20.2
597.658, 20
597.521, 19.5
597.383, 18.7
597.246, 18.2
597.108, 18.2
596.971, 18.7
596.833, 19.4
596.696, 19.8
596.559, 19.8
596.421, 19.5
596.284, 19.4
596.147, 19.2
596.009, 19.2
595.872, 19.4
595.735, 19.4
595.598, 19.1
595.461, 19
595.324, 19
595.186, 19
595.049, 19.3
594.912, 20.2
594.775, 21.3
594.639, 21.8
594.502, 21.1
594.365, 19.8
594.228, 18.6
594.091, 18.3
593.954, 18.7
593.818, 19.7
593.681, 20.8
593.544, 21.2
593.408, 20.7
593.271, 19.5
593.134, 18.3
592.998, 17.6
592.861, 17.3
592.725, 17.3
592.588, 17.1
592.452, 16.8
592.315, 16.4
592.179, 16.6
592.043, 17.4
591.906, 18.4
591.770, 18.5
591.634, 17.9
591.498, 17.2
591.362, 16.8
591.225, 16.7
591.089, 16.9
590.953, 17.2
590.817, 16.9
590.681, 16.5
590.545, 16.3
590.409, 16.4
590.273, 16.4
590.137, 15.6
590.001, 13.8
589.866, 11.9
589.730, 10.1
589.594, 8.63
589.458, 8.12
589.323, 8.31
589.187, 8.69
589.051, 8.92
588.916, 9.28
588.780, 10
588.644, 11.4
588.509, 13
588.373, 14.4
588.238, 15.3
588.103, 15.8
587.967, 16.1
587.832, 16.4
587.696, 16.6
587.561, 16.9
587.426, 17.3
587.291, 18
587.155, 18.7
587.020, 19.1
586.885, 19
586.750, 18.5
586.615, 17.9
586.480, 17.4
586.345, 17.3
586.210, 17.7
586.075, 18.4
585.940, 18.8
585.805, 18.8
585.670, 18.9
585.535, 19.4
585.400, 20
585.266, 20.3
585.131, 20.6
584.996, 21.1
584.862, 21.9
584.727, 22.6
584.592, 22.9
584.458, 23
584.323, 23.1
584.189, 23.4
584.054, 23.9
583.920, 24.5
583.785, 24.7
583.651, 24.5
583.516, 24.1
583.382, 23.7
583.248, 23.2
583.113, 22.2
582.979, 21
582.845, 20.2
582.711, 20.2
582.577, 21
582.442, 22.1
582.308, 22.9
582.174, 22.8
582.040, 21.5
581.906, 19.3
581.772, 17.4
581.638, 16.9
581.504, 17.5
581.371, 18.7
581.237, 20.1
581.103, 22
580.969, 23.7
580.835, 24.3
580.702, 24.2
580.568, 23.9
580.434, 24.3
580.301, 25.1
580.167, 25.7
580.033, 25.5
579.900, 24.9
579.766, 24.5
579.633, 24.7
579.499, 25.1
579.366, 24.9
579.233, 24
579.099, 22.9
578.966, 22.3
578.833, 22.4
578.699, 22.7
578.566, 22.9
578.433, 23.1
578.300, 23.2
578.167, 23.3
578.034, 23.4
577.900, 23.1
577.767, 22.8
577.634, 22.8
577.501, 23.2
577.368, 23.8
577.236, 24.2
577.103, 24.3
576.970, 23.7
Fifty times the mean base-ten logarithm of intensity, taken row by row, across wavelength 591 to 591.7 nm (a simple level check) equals 61.6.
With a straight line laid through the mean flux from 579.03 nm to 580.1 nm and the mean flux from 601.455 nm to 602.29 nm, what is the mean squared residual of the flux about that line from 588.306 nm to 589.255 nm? 157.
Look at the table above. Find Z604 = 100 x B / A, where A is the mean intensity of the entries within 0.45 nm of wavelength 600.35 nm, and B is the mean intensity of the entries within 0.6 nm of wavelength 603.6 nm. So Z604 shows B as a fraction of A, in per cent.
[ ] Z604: 108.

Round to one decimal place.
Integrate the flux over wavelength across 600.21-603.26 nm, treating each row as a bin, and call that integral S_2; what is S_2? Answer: 65.2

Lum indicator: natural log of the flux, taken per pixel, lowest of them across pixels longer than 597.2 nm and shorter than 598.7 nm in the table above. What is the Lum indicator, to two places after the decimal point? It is 2.90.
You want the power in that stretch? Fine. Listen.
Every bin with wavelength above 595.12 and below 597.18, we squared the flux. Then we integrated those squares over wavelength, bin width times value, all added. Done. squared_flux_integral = 760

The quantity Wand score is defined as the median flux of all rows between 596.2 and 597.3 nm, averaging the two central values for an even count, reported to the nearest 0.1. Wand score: 19.4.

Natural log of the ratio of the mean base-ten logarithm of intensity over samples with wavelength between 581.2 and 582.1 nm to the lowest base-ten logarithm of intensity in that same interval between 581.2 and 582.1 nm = 0.035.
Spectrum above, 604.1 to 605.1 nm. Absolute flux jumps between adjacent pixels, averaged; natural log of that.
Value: -1.3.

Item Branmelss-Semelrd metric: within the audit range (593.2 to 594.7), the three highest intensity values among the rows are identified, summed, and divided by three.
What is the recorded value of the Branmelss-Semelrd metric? 21.37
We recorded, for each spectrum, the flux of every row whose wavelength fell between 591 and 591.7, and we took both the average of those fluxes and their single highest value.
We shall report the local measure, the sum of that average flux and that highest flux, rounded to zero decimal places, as 35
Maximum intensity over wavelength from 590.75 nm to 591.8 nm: 18.5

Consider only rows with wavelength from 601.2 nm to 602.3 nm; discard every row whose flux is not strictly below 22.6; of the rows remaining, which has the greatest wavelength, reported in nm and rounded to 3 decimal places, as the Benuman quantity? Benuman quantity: 602.217 nm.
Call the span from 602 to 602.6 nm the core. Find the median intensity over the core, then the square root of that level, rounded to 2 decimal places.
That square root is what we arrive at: 4.59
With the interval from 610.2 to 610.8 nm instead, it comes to 4.82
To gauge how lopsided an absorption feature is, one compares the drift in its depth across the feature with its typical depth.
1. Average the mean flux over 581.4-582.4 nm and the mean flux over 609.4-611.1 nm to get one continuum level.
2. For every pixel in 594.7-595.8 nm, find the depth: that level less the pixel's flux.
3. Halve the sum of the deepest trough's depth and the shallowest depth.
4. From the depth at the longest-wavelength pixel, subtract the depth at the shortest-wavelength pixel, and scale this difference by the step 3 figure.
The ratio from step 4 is 1.3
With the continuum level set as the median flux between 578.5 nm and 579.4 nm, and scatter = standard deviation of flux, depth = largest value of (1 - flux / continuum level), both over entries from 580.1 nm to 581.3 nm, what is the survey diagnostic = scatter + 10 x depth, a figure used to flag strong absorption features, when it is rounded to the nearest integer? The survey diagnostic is 3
